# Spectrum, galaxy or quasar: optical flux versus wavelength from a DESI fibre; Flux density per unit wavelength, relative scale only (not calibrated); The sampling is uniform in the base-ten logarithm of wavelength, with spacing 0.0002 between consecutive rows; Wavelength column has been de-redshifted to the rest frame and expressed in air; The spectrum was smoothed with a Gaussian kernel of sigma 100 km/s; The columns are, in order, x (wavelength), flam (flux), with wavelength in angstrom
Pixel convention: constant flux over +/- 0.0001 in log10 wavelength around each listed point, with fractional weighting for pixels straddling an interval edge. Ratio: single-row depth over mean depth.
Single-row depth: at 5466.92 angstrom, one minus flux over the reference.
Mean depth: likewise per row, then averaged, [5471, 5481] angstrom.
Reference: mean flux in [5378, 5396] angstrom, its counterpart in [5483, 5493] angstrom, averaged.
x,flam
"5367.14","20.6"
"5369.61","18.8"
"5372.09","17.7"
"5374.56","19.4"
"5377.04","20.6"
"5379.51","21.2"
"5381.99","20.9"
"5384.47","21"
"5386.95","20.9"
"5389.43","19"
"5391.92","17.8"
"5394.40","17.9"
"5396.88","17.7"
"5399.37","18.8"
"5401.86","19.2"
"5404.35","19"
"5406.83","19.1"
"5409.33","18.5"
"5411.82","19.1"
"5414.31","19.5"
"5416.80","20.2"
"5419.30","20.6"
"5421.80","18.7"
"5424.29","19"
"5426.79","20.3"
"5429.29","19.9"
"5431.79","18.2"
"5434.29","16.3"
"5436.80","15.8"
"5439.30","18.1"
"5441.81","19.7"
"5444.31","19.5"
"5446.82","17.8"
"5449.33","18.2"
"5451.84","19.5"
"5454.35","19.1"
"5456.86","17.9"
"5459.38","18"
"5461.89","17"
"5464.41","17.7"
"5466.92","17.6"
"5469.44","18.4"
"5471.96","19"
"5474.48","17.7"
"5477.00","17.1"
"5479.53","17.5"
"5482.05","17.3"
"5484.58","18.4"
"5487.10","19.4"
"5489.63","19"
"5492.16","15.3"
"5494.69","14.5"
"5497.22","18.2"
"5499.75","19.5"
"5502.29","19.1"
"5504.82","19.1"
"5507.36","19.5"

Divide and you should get 1.2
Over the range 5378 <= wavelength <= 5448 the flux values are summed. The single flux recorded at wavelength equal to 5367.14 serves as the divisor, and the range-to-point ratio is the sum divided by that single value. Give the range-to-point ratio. 26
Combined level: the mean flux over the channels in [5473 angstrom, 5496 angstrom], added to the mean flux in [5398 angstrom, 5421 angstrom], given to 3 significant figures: 36.7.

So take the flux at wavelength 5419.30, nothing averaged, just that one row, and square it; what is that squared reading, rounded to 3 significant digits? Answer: 424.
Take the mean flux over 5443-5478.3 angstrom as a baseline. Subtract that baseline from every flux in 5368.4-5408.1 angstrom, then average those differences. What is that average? 1.1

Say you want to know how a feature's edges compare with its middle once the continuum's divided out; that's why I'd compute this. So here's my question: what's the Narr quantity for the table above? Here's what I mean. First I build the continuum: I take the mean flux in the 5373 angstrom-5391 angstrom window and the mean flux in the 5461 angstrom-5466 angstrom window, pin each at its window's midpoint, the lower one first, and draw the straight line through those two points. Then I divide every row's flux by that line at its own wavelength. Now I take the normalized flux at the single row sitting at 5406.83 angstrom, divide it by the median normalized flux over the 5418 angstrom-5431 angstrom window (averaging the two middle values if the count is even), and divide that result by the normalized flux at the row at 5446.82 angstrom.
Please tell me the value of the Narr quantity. 0.93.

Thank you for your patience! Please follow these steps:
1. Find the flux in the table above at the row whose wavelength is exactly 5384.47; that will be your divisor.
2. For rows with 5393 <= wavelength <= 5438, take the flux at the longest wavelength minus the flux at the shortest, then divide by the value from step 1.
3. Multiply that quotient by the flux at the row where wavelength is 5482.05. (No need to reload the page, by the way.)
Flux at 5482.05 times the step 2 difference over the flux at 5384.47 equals -1.7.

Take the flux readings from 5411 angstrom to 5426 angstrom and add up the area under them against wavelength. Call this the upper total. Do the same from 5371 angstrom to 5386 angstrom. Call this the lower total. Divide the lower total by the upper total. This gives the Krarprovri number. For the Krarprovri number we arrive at 1.0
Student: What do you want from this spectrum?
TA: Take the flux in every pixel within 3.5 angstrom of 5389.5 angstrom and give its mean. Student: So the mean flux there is 19.2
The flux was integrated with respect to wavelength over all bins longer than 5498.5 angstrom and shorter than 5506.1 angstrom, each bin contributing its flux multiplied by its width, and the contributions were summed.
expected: 146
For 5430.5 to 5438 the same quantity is 126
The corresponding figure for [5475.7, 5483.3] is 131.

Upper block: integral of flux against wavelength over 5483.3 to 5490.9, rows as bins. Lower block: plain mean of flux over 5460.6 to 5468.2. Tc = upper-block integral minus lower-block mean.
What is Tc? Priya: 126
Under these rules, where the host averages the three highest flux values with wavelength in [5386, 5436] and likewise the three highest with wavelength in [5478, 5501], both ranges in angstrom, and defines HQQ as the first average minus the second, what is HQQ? 1.30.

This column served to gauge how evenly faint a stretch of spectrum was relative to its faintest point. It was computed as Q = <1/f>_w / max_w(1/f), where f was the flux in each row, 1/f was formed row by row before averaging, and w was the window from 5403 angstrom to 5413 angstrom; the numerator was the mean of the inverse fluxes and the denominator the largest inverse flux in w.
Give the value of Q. 0.978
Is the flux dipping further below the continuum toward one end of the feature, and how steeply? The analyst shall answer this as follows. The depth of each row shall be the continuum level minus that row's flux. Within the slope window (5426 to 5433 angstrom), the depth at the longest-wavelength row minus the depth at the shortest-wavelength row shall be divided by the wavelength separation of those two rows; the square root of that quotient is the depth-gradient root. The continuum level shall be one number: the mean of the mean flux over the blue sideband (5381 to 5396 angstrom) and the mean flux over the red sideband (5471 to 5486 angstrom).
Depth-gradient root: 0.6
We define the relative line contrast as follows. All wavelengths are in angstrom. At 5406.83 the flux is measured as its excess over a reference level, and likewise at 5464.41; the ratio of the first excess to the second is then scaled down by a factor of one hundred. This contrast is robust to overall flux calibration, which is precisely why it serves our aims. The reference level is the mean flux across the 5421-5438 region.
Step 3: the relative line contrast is -0.013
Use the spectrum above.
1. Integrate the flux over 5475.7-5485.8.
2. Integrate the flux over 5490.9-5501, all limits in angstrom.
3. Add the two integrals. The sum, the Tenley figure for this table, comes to 348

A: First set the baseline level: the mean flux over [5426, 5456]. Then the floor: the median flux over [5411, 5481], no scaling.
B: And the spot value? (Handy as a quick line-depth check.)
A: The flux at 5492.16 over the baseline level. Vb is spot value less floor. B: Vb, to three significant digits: -17.5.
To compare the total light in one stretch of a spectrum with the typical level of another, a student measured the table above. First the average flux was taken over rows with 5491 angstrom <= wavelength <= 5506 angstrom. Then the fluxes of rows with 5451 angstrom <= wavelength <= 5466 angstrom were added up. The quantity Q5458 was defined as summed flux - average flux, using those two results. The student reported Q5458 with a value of 92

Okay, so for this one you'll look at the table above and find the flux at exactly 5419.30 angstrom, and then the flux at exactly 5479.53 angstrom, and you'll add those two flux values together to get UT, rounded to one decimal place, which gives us 38.1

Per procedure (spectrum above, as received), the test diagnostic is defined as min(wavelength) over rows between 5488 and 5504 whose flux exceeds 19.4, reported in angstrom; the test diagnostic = 5499.75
